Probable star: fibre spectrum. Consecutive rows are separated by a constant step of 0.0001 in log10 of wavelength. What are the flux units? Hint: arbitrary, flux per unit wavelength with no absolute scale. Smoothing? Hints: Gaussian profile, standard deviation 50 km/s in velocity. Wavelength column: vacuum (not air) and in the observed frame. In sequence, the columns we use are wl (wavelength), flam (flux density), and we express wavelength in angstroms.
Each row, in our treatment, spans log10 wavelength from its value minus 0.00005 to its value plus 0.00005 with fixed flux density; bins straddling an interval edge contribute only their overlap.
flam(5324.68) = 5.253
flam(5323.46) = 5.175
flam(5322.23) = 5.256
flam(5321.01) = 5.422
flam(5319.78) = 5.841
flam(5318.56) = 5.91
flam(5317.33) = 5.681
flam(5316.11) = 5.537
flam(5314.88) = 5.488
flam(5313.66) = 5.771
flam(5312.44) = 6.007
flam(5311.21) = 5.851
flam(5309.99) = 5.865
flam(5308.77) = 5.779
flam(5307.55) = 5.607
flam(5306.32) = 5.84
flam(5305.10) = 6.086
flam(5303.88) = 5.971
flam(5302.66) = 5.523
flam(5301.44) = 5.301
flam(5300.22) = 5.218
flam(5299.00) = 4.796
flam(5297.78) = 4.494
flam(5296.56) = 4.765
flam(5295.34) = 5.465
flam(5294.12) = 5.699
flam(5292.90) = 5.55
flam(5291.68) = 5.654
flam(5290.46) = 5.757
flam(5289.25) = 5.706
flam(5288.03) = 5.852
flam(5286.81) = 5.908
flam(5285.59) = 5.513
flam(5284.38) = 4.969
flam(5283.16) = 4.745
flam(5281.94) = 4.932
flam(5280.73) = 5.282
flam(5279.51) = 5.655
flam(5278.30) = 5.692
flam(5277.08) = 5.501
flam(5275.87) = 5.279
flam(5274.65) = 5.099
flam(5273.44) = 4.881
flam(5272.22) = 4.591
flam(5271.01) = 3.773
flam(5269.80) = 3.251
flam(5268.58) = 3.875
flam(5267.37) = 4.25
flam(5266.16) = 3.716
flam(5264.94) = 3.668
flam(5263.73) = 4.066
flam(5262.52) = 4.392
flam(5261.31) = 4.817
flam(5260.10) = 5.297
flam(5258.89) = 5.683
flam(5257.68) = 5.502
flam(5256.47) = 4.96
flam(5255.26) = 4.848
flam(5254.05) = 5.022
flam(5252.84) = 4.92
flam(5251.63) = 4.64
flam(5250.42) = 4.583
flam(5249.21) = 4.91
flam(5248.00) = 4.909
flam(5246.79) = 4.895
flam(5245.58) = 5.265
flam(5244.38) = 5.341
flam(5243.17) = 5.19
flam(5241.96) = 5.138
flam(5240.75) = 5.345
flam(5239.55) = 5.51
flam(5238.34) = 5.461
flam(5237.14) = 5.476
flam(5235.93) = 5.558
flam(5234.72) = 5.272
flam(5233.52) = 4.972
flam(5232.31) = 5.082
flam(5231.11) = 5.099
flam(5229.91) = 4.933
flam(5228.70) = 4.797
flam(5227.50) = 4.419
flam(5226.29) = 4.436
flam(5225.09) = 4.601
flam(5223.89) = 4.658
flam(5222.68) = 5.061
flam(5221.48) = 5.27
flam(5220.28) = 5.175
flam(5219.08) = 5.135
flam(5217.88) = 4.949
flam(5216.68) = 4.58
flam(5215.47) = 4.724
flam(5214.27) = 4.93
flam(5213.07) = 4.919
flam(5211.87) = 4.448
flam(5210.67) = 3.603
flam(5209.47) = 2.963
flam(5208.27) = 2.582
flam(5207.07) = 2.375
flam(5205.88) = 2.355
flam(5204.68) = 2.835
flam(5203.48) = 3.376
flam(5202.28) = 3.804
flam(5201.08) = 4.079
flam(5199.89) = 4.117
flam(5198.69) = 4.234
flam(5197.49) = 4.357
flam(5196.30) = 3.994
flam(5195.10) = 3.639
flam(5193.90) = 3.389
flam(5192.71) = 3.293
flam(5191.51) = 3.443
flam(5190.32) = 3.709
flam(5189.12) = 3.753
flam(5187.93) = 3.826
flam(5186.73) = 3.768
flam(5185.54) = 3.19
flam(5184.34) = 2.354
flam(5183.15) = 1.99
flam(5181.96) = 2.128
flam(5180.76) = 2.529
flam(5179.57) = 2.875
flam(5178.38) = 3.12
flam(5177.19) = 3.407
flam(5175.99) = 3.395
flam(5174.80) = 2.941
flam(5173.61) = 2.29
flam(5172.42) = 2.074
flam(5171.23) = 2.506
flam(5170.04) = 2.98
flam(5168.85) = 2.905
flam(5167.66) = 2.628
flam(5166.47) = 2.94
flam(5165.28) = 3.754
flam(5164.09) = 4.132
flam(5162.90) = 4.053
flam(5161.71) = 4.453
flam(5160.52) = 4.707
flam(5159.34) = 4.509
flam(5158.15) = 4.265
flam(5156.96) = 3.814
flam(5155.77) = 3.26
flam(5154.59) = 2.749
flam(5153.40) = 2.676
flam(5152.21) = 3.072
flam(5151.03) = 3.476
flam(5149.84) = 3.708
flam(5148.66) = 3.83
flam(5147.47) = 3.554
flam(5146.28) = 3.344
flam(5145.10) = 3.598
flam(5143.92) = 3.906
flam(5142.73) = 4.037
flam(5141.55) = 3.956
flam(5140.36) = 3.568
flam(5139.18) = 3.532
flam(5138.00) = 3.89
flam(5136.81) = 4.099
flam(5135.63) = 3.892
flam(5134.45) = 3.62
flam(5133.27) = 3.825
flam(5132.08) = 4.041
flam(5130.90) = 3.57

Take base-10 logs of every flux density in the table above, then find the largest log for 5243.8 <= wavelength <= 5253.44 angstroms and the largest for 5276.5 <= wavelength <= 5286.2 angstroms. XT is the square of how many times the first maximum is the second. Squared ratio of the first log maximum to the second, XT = 0.93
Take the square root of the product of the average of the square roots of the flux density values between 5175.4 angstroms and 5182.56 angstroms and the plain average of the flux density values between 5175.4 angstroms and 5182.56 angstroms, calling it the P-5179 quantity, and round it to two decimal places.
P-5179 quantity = 2.22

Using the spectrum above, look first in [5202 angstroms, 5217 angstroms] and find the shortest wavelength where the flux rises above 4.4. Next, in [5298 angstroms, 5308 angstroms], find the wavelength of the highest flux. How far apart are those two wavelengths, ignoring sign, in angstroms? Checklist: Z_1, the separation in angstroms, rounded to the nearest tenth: 93.2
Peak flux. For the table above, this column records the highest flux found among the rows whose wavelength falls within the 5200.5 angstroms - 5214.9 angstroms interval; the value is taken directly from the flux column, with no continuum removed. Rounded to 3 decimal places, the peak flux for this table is 4.930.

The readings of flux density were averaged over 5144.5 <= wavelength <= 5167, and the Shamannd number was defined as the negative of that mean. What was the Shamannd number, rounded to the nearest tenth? -3.7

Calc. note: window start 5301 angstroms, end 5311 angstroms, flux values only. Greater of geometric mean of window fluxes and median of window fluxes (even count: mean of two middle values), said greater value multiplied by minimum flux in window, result 31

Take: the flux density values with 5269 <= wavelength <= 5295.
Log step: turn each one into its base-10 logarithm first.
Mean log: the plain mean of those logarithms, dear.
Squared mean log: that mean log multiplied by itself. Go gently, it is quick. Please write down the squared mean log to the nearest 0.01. 0.51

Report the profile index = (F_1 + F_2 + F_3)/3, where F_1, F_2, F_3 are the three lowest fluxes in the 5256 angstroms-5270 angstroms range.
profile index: 3.5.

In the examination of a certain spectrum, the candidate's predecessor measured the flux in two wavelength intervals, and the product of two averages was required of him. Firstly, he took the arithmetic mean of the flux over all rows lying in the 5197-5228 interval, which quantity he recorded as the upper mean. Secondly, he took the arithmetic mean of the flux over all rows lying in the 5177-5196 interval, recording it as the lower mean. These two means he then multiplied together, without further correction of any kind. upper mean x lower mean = 13.1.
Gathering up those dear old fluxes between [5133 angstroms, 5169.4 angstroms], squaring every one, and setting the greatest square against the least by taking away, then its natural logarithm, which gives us 2.7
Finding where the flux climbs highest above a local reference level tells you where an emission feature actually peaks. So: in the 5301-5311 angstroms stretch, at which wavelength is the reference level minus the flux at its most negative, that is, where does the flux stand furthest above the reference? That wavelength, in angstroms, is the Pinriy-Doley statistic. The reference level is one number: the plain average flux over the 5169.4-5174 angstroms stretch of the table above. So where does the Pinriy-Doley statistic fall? 5305.10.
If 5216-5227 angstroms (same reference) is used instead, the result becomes 5221.48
